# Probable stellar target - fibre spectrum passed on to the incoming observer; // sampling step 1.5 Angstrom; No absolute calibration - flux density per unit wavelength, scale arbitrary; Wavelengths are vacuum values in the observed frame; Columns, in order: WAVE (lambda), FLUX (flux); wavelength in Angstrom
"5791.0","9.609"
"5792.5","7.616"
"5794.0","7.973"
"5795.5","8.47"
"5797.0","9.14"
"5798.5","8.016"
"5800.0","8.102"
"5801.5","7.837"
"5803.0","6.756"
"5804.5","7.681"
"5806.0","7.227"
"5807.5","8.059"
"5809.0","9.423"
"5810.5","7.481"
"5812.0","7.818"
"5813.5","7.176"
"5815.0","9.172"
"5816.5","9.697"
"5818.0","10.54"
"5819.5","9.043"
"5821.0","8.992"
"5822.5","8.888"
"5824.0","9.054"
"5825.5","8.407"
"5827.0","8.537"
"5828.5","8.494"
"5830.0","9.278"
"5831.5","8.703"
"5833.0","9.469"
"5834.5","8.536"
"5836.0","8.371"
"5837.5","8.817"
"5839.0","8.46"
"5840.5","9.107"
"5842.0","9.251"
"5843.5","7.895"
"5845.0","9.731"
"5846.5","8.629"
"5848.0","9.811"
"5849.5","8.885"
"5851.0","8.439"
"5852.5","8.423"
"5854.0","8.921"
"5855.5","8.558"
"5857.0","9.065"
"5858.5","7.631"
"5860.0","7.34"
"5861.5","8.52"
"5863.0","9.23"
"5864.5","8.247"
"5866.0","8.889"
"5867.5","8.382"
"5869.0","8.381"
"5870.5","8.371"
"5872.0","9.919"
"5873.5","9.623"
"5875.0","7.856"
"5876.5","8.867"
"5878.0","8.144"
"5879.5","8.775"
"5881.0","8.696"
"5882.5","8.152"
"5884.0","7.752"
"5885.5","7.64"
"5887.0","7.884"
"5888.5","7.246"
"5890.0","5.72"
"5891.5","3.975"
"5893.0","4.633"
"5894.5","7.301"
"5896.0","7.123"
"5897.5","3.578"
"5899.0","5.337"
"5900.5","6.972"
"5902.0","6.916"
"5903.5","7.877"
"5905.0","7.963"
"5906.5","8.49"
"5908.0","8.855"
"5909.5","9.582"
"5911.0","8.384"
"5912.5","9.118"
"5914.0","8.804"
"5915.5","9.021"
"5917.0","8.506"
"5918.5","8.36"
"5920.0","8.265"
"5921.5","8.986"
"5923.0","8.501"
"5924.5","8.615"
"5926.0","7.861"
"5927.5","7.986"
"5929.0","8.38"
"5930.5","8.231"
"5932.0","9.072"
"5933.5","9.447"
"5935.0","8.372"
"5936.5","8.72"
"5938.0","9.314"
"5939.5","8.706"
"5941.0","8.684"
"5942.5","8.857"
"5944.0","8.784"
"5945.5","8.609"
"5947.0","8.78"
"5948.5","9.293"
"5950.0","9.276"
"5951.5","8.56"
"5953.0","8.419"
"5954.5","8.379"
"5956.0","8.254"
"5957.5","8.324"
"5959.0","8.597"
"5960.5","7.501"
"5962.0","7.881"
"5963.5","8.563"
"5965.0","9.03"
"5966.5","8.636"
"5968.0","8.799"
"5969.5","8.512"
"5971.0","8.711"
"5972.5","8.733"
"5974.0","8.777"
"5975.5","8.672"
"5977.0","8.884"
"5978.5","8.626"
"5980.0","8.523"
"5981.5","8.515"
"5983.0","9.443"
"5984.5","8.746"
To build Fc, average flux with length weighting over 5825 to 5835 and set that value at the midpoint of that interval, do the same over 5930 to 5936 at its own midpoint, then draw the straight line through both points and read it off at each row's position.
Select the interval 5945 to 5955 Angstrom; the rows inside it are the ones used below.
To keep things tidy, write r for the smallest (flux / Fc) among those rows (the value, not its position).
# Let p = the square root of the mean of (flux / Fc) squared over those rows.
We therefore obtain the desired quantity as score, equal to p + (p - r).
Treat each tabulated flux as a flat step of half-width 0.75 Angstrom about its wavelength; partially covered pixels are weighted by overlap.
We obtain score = 1.04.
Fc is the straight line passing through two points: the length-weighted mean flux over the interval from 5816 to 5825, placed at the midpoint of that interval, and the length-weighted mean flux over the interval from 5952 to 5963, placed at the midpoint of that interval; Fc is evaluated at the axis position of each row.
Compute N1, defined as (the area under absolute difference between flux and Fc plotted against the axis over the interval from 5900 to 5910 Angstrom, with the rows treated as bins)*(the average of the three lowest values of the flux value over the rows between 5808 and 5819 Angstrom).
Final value 65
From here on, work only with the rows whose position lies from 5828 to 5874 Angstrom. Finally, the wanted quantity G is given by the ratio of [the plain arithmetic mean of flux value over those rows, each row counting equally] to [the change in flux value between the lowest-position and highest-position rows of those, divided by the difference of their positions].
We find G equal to 349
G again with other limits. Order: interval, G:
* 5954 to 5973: 430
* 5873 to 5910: -6496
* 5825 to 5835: 612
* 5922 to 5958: -1685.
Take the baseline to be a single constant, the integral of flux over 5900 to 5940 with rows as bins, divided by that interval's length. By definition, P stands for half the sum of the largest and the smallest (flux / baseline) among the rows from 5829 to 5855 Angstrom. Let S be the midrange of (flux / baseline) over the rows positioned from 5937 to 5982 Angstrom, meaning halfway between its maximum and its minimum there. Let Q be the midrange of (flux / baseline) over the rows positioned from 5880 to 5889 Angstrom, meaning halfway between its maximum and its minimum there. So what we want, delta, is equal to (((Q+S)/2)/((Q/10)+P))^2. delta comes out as 0.72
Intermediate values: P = 1.04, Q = 0.94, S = 0.989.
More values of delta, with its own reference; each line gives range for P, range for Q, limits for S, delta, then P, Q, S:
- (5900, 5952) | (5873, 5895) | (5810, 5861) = 0.77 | 0.97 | 0.80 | 1.042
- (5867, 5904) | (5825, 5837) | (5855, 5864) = 1.27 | 0.79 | 1.05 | 0.975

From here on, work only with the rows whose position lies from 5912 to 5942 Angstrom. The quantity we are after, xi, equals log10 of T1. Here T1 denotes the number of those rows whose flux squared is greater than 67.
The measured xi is 1.255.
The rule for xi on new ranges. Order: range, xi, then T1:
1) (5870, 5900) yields 0.778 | 6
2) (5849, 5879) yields 1.204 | 16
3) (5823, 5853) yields 1.279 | 19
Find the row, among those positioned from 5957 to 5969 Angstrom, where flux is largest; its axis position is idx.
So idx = 5965.0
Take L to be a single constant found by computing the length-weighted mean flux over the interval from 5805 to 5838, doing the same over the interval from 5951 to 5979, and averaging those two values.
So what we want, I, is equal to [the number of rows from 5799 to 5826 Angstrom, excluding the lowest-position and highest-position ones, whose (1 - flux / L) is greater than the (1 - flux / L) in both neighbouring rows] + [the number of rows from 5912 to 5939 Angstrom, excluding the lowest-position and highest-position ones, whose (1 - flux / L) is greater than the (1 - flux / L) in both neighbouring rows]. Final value 11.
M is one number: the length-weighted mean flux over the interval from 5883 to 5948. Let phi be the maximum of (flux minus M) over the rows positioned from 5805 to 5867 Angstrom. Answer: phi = 2.60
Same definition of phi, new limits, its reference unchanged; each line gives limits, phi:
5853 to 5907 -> 1.98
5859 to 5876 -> 1.98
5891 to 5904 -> -0.06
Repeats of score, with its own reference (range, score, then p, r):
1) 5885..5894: 1.00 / 0.72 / 0.452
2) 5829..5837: 1.07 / 1.01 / 0.952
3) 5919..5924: 1.01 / 0.98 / 0.939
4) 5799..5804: 0.96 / 0.86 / 0.769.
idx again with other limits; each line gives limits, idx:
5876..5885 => 5876.5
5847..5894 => 5872.0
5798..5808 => 5800.0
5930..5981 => 5933.5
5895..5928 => 5909.5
